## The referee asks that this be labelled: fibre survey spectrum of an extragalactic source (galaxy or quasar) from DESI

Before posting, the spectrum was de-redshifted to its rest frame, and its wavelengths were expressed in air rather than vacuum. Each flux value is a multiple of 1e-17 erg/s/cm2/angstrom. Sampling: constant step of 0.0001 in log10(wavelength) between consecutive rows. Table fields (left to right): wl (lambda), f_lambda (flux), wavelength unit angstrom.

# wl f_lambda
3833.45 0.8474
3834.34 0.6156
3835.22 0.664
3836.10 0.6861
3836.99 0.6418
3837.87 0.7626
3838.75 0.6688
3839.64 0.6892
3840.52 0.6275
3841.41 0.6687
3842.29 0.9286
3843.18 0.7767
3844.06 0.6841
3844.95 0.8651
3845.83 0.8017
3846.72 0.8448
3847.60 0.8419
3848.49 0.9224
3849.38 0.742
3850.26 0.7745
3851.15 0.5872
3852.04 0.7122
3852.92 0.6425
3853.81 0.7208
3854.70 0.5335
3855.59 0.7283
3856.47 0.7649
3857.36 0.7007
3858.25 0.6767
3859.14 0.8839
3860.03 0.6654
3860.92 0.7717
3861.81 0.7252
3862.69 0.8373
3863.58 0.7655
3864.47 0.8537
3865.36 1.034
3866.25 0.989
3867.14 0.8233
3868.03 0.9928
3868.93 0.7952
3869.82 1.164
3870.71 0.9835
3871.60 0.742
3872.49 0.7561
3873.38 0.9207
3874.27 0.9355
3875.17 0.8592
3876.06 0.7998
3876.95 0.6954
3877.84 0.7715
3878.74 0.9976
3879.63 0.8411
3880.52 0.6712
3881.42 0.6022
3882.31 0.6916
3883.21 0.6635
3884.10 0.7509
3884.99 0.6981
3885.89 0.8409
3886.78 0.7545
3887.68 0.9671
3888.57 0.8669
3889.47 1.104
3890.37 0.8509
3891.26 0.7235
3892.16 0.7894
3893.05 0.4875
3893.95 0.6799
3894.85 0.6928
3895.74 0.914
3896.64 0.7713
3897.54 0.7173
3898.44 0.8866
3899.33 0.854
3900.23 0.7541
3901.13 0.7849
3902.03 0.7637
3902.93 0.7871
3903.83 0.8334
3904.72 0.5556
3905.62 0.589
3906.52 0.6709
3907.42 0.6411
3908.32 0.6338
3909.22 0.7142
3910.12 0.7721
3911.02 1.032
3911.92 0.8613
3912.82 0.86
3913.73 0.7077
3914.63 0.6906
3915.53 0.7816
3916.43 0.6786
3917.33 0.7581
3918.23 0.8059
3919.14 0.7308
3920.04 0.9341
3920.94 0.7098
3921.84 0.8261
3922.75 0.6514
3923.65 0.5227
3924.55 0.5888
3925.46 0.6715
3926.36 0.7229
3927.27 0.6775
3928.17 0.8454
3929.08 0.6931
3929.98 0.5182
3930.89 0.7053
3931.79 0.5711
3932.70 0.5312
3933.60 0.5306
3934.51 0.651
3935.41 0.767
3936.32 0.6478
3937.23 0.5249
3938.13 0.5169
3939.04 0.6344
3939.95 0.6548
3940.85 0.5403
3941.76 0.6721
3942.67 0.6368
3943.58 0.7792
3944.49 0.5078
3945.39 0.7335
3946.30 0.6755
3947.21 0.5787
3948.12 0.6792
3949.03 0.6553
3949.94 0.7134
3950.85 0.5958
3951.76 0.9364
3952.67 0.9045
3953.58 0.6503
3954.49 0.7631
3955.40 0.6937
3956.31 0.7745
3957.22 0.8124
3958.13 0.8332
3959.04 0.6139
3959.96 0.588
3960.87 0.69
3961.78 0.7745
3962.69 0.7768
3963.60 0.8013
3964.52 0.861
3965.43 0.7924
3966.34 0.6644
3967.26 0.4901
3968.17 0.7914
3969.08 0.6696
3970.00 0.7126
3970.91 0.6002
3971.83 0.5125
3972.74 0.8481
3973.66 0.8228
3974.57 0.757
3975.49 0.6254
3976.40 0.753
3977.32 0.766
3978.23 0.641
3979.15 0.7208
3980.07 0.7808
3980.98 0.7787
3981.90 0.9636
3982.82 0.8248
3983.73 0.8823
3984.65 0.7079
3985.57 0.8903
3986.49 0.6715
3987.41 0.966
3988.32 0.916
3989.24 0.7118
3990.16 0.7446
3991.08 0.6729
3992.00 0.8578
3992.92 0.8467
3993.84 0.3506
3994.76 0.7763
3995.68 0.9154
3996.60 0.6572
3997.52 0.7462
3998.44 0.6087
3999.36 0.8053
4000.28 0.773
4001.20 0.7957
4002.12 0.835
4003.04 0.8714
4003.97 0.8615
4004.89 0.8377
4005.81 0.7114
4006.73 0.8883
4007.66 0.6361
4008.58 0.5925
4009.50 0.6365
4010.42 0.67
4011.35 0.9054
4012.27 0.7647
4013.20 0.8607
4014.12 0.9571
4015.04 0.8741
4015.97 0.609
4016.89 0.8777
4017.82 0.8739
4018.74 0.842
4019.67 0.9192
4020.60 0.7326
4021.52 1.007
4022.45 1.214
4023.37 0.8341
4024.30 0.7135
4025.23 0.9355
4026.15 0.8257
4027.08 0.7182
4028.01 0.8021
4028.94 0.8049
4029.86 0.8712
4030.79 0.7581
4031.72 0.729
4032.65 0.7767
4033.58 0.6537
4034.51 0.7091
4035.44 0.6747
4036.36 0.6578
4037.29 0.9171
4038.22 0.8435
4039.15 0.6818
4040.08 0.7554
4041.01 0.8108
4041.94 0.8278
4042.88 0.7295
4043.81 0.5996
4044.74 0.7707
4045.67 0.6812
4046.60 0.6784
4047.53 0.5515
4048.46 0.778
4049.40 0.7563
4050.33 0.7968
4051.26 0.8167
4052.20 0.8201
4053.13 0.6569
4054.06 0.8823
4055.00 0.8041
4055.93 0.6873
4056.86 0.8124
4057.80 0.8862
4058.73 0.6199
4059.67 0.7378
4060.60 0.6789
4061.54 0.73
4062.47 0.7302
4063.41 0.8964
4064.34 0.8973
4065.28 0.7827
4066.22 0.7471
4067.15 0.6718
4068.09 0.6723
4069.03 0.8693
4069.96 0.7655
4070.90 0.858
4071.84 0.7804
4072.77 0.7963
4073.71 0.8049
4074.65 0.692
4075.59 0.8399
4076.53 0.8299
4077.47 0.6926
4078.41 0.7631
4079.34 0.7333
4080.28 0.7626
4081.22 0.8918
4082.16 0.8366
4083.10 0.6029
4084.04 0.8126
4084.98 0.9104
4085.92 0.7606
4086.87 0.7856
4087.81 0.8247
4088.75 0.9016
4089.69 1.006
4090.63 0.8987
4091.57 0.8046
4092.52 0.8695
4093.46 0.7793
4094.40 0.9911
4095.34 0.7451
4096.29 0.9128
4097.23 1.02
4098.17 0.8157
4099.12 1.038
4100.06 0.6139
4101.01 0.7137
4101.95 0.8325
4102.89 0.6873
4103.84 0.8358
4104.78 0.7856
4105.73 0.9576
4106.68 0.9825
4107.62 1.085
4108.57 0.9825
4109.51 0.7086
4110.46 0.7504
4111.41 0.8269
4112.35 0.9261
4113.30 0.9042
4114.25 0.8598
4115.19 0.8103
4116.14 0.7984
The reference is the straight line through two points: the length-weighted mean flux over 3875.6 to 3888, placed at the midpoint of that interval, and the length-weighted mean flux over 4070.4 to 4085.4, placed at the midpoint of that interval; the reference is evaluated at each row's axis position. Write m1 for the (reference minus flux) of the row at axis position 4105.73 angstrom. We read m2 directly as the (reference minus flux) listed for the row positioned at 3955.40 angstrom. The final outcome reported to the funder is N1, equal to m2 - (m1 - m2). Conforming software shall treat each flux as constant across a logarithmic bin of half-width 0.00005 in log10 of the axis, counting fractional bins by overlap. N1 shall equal 0.3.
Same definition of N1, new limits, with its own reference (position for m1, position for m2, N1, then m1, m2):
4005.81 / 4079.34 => 0.0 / 0.07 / 0.054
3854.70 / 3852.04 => -0.1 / 0.23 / 0.050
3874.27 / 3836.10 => 0.3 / -0.17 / 0.075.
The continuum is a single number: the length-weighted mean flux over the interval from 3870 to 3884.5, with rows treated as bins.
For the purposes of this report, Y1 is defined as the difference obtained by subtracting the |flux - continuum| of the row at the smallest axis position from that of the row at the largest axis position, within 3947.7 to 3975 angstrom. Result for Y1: -0.08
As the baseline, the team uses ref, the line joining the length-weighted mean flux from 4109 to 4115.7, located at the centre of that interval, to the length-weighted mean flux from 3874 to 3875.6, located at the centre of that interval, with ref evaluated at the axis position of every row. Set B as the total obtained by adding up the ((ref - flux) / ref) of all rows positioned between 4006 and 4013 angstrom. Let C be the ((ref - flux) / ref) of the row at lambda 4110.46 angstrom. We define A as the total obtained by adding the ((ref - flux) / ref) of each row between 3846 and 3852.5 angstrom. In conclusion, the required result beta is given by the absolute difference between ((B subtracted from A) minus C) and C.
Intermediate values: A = 0.94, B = 1.04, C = 0.09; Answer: 0.3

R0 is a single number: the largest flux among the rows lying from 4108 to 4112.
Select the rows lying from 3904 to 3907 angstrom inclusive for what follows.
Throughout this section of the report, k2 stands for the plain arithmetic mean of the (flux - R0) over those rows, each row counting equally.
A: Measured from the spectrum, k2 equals -0.38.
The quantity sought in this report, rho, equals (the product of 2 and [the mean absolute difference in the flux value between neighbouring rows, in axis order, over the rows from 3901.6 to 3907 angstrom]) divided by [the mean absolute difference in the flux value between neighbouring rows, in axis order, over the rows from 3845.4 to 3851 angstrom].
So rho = 2.7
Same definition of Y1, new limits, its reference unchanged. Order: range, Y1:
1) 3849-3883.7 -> 0.08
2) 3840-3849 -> -0.05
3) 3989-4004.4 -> -0.03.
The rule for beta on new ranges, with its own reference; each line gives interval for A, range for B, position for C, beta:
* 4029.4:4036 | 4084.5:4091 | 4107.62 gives 1.8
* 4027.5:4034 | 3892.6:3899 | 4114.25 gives 0.4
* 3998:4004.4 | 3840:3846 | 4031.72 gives 0.8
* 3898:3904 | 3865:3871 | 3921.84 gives 1.1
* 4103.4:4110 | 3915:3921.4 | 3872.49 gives 1.8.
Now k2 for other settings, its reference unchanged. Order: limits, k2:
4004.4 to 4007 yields -0.17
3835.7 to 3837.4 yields -0.32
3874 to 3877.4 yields -0.16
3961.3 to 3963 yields -0.21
